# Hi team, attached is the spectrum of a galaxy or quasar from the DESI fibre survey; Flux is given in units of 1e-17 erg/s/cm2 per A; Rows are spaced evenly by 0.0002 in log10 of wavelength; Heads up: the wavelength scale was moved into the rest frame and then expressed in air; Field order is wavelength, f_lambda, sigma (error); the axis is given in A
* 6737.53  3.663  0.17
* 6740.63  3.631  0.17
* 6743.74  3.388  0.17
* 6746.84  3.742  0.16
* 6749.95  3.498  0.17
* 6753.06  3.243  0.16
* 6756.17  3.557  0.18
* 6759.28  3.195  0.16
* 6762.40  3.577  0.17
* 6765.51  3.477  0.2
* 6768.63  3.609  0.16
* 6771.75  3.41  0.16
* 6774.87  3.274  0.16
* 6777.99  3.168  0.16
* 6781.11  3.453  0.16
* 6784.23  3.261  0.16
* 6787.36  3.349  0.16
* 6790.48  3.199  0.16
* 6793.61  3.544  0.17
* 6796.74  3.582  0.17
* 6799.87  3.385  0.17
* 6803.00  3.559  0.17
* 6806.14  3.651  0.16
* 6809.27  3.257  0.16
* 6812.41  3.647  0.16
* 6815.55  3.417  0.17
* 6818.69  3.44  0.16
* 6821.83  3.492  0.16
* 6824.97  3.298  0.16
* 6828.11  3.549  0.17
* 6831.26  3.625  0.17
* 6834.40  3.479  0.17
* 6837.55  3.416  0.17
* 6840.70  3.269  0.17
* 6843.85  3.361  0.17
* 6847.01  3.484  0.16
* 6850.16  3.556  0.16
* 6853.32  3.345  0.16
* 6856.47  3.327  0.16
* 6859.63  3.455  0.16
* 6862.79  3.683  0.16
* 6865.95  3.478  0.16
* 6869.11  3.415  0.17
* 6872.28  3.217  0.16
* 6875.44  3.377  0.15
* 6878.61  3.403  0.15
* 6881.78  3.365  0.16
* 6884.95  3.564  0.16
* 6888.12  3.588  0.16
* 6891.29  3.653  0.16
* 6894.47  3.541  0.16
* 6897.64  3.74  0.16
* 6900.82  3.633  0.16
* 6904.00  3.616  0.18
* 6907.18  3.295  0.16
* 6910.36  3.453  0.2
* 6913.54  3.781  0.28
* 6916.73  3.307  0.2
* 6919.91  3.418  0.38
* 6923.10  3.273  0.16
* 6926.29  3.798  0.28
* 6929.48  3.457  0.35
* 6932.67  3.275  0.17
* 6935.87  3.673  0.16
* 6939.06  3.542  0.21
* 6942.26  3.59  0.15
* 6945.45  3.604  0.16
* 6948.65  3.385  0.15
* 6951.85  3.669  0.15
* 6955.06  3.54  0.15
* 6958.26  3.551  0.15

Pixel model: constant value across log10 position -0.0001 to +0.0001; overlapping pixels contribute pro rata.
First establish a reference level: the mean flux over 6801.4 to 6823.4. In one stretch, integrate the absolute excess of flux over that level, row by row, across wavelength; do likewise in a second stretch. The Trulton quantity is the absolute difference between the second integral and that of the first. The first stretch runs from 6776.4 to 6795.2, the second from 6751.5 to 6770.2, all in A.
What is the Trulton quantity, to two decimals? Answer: 0.84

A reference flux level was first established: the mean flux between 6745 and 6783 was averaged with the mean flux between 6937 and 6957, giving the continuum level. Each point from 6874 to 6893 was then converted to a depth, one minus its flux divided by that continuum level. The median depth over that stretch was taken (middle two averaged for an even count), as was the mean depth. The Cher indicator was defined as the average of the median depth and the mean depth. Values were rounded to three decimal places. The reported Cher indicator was 0.002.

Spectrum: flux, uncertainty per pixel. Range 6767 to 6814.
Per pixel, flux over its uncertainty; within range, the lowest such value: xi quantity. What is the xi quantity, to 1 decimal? 19.8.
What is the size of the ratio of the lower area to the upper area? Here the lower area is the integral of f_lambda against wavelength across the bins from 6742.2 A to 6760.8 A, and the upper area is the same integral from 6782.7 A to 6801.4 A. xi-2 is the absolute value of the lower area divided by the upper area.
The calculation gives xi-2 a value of 1.01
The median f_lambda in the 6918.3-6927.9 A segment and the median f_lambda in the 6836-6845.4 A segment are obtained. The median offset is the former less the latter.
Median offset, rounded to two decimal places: 0.06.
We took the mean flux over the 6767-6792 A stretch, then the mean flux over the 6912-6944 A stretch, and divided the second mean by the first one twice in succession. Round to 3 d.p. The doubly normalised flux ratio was 0.315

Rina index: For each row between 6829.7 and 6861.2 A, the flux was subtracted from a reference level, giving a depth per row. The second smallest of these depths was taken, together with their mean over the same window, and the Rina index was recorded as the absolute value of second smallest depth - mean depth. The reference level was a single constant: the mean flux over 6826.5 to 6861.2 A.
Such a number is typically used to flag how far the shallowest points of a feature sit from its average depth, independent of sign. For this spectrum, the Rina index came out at 0.12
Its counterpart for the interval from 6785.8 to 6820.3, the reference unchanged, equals 0.19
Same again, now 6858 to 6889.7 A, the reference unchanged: 0.13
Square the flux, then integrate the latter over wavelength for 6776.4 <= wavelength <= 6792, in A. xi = 169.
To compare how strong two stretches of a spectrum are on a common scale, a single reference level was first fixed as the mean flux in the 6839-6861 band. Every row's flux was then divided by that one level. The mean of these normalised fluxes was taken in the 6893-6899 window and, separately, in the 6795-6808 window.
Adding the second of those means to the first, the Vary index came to 2.11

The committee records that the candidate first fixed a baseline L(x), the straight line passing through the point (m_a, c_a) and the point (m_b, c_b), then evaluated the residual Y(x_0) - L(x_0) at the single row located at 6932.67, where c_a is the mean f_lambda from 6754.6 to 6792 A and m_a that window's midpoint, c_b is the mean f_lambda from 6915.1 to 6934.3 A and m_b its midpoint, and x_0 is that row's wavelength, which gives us -0.15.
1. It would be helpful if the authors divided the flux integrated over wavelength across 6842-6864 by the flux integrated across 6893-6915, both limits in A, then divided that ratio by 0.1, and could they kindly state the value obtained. 9.6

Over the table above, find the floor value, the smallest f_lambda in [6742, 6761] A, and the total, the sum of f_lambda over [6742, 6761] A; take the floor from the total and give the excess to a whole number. 17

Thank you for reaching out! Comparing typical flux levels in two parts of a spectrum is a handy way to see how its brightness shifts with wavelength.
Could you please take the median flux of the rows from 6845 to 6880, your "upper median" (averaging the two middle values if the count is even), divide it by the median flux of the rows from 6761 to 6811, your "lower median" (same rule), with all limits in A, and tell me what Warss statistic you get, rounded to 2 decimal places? 1.00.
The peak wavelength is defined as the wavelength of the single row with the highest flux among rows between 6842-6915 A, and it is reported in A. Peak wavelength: 6913.54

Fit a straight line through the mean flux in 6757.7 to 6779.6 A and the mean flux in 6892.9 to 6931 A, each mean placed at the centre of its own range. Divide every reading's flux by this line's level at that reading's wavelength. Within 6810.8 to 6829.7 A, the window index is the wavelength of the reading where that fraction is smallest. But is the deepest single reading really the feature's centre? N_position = 6824.97 A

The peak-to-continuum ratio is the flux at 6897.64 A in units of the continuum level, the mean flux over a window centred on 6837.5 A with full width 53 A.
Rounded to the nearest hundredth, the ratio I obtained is 1.08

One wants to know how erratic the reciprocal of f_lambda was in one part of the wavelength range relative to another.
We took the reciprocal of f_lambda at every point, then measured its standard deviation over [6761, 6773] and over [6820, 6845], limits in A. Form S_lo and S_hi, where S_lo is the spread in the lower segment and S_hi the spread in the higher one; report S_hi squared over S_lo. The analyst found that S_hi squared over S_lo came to 0.015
